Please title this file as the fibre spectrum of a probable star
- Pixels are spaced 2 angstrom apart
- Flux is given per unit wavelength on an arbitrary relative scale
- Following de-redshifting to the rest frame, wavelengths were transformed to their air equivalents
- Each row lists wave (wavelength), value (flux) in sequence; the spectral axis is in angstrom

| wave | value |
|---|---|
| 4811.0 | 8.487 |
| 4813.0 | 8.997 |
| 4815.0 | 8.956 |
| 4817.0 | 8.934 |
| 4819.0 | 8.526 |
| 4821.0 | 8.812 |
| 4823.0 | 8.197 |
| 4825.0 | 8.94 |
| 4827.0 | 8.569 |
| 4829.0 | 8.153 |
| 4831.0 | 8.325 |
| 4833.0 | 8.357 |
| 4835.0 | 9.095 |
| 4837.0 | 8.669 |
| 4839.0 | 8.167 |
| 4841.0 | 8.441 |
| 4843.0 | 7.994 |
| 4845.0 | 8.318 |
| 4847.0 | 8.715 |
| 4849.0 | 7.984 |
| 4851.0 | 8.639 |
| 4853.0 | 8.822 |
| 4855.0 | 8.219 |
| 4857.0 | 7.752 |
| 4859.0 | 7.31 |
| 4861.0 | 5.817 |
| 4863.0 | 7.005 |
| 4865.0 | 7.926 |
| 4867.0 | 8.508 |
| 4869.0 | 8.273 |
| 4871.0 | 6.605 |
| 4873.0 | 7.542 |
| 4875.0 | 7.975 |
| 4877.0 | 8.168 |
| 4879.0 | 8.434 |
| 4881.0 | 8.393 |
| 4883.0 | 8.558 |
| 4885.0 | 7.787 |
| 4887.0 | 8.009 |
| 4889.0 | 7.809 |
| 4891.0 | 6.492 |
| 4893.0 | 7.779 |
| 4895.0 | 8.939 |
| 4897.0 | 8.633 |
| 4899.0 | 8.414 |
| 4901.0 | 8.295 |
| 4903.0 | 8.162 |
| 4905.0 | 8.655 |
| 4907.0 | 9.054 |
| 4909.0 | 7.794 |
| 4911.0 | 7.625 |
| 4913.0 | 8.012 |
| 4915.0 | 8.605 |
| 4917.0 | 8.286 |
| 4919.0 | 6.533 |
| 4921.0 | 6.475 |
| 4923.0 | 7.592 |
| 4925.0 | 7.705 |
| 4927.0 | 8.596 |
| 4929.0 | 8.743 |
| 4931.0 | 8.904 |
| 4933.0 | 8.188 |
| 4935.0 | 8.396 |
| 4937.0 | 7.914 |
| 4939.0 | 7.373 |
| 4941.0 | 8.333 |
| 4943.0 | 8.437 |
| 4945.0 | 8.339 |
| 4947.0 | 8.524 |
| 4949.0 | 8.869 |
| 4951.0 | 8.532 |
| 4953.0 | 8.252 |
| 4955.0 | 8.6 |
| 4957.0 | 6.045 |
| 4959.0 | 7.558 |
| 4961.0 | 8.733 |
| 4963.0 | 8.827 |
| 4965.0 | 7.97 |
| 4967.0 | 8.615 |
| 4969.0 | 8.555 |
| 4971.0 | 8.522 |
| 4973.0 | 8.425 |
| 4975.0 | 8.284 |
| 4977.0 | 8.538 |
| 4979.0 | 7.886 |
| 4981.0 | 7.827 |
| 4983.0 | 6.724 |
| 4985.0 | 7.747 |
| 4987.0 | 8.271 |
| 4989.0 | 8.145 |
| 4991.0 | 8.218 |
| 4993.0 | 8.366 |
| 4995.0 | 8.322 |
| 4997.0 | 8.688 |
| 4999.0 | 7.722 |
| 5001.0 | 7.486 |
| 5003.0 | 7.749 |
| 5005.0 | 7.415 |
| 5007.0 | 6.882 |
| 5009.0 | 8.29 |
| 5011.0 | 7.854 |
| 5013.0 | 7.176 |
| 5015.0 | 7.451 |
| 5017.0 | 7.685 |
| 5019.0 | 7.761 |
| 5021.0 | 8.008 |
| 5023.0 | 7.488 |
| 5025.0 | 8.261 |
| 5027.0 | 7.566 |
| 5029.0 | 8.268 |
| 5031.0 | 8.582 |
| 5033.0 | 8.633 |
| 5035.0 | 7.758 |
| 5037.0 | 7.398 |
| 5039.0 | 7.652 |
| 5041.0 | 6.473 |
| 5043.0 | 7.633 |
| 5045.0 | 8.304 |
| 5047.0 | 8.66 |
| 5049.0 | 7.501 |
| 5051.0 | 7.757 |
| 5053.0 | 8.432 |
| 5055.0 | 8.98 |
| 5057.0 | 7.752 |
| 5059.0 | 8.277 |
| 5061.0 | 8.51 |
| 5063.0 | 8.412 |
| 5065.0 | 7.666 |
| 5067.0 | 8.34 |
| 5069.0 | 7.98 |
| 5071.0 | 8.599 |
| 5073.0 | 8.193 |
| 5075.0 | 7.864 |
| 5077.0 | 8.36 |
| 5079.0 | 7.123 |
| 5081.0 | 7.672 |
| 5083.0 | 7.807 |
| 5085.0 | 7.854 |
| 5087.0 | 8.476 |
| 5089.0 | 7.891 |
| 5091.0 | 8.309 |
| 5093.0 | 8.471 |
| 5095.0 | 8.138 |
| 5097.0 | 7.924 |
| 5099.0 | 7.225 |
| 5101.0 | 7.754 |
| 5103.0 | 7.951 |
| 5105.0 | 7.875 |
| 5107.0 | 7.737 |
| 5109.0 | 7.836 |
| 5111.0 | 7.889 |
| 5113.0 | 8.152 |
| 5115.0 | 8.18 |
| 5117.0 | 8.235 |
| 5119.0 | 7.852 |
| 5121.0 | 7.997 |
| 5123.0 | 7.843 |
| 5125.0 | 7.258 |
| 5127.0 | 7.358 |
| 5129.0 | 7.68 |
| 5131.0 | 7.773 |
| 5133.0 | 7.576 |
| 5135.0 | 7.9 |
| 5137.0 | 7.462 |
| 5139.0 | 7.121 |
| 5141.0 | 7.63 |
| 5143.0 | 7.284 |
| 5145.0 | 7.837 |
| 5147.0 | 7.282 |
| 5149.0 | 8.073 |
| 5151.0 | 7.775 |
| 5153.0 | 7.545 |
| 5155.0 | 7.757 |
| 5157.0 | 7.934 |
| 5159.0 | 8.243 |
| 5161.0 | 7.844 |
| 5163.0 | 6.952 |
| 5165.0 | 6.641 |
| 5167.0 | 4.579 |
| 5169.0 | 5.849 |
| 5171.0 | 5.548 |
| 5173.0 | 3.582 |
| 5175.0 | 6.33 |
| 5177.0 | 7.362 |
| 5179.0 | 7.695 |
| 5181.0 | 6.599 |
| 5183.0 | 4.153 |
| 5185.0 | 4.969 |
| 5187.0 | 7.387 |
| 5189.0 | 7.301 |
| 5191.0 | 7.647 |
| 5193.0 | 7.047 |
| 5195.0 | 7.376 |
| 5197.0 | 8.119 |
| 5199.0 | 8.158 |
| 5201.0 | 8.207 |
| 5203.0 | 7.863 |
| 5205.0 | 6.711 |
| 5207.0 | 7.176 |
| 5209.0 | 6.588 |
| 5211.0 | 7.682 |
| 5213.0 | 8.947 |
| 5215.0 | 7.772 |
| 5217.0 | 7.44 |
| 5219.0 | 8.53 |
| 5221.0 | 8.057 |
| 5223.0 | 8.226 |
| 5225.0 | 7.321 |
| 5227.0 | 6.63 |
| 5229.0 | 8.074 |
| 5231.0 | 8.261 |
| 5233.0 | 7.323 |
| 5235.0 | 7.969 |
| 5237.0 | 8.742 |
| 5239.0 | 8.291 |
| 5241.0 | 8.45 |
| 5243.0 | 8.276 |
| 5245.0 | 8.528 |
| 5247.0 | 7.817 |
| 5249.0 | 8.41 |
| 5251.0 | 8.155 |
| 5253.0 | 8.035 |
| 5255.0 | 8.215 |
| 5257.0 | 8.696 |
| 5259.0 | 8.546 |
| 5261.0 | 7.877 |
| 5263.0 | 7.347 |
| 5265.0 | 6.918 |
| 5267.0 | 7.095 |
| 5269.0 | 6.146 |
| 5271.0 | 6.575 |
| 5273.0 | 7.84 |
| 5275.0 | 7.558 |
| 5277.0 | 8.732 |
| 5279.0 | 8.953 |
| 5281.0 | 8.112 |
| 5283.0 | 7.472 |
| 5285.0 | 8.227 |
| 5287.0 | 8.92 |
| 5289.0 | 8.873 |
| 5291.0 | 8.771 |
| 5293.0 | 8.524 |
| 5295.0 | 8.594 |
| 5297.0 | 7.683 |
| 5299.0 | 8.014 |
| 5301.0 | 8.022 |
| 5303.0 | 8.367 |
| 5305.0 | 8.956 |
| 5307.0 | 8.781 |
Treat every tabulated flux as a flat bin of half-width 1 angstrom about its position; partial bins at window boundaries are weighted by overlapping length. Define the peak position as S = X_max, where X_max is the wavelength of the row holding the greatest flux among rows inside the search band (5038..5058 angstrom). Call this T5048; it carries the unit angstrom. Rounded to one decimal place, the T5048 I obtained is 5055.0 angstrom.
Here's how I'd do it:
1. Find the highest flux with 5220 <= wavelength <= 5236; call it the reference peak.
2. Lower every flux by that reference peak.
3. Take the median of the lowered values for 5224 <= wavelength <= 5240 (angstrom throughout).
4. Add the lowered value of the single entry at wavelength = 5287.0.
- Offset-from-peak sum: 0.4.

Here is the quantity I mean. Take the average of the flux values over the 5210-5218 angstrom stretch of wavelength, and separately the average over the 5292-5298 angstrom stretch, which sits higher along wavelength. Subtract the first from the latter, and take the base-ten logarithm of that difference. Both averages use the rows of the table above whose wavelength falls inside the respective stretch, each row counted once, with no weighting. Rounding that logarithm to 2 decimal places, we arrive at -0.51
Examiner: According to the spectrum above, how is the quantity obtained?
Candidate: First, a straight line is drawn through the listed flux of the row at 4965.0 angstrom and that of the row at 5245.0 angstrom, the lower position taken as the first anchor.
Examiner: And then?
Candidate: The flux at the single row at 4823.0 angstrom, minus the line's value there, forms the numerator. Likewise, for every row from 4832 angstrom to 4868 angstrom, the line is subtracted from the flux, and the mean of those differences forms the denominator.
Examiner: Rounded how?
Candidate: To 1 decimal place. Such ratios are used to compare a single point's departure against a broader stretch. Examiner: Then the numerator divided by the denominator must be 1.4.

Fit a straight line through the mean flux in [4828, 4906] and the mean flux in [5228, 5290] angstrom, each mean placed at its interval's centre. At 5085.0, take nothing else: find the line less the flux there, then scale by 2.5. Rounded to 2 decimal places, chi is 0.47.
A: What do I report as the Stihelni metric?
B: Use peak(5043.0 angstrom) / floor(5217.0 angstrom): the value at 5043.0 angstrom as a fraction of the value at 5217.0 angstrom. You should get 1.03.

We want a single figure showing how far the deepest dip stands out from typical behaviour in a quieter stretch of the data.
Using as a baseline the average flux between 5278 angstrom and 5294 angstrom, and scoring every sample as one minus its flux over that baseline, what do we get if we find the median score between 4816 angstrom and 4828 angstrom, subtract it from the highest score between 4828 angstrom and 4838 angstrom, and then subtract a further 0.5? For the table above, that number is -0.437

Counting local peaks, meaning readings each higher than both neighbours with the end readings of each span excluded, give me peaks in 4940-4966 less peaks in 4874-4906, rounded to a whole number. 0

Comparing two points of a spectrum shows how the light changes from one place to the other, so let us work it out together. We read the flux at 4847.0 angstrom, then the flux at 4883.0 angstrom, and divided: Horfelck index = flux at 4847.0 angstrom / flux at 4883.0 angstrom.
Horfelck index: 1.02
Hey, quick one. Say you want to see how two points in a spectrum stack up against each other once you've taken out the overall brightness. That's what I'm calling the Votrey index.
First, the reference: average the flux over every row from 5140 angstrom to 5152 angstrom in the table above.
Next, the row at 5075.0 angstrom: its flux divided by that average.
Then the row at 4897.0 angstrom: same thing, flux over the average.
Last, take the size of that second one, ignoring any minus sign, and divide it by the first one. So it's 1.10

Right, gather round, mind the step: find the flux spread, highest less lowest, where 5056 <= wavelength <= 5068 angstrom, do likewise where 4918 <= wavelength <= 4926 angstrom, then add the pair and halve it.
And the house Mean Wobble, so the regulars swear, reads 1.04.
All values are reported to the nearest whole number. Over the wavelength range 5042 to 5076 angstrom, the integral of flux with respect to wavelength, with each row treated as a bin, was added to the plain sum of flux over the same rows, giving 417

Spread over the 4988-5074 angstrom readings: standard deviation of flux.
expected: 0.52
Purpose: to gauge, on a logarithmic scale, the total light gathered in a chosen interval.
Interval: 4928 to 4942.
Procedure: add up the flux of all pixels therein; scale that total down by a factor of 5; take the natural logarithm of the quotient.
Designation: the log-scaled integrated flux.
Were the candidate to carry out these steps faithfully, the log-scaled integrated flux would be 2.4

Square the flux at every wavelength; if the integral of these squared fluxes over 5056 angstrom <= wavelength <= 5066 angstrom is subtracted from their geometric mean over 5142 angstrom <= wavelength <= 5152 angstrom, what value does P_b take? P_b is -603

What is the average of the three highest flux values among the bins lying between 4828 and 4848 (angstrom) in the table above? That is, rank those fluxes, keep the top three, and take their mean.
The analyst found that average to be 8.83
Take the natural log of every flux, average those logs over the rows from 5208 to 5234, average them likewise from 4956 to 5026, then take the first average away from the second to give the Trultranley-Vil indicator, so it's 0.022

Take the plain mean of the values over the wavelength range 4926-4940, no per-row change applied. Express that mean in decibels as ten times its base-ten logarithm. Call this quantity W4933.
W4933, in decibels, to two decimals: 9.19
